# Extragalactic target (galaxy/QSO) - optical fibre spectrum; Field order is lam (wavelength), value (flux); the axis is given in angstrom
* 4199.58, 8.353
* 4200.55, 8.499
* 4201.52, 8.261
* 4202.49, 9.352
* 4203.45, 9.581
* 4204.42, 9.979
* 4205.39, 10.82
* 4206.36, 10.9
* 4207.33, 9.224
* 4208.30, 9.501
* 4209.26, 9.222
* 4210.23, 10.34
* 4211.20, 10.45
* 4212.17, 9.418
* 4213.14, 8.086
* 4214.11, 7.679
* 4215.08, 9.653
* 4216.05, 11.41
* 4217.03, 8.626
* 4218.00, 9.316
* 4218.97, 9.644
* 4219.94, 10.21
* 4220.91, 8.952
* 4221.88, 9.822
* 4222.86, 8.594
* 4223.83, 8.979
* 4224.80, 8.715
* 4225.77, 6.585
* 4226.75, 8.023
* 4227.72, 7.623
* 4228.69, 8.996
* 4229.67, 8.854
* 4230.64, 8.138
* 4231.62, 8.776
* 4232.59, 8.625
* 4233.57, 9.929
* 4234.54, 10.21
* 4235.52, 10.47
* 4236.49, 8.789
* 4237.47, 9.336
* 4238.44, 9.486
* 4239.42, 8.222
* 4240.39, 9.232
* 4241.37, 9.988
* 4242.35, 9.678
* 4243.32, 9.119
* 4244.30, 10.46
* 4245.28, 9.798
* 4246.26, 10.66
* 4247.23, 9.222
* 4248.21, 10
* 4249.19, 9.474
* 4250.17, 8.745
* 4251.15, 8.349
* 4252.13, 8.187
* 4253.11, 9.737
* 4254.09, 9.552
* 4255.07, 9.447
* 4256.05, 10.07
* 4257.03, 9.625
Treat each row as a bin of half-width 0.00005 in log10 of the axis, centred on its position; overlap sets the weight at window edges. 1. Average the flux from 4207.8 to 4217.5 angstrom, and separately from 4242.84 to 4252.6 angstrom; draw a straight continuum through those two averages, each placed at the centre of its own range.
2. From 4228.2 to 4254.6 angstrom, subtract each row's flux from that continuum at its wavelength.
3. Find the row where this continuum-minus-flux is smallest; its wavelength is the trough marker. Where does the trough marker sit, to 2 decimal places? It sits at 4246.26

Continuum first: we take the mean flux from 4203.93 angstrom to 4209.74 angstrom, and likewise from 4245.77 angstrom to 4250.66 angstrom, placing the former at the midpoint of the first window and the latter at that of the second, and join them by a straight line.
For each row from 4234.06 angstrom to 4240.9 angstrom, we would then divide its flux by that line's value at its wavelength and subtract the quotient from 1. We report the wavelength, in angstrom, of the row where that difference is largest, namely 4239.42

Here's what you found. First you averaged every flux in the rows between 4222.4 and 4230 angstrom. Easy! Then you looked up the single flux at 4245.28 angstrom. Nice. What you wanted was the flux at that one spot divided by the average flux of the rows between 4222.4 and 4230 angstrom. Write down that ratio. 1.18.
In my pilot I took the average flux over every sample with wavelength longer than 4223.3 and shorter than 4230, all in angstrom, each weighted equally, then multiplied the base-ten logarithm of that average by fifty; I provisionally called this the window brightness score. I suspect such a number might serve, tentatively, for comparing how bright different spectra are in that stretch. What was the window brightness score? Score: 45.8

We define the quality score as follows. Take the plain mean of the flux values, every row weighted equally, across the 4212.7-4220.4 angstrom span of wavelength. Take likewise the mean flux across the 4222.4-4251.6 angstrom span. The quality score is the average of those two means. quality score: 9.22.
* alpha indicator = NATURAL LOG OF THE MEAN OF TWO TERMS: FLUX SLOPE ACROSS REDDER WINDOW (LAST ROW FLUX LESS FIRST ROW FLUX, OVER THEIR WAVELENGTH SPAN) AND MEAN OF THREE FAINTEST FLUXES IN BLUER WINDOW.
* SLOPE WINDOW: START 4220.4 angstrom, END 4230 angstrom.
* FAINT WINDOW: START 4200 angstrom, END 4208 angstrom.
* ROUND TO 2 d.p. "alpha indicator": 1.46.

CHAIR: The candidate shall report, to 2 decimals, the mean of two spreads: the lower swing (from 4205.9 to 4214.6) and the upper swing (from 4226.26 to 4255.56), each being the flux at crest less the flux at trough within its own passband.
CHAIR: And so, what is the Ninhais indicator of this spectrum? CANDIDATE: 3.13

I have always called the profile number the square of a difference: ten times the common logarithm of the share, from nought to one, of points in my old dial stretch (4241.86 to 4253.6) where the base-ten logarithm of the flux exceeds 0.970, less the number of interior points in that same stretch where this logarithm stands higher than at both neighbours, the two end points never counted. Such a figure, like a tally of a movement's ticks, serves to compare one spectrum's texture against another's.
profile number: 29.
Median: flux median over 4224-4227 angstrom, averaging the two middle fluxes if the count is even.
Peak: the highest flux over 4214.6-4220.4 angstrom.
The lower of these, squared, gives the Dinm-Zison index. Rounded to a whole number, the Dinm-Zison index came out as 64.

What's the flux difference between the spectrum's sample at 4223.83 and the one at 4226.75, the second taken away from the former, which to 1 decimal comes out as 1.0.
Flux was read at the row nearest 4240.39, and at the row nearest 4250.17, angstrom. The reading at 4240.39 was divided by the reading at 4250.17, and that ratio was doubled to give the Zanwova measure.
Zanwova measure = 2.11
